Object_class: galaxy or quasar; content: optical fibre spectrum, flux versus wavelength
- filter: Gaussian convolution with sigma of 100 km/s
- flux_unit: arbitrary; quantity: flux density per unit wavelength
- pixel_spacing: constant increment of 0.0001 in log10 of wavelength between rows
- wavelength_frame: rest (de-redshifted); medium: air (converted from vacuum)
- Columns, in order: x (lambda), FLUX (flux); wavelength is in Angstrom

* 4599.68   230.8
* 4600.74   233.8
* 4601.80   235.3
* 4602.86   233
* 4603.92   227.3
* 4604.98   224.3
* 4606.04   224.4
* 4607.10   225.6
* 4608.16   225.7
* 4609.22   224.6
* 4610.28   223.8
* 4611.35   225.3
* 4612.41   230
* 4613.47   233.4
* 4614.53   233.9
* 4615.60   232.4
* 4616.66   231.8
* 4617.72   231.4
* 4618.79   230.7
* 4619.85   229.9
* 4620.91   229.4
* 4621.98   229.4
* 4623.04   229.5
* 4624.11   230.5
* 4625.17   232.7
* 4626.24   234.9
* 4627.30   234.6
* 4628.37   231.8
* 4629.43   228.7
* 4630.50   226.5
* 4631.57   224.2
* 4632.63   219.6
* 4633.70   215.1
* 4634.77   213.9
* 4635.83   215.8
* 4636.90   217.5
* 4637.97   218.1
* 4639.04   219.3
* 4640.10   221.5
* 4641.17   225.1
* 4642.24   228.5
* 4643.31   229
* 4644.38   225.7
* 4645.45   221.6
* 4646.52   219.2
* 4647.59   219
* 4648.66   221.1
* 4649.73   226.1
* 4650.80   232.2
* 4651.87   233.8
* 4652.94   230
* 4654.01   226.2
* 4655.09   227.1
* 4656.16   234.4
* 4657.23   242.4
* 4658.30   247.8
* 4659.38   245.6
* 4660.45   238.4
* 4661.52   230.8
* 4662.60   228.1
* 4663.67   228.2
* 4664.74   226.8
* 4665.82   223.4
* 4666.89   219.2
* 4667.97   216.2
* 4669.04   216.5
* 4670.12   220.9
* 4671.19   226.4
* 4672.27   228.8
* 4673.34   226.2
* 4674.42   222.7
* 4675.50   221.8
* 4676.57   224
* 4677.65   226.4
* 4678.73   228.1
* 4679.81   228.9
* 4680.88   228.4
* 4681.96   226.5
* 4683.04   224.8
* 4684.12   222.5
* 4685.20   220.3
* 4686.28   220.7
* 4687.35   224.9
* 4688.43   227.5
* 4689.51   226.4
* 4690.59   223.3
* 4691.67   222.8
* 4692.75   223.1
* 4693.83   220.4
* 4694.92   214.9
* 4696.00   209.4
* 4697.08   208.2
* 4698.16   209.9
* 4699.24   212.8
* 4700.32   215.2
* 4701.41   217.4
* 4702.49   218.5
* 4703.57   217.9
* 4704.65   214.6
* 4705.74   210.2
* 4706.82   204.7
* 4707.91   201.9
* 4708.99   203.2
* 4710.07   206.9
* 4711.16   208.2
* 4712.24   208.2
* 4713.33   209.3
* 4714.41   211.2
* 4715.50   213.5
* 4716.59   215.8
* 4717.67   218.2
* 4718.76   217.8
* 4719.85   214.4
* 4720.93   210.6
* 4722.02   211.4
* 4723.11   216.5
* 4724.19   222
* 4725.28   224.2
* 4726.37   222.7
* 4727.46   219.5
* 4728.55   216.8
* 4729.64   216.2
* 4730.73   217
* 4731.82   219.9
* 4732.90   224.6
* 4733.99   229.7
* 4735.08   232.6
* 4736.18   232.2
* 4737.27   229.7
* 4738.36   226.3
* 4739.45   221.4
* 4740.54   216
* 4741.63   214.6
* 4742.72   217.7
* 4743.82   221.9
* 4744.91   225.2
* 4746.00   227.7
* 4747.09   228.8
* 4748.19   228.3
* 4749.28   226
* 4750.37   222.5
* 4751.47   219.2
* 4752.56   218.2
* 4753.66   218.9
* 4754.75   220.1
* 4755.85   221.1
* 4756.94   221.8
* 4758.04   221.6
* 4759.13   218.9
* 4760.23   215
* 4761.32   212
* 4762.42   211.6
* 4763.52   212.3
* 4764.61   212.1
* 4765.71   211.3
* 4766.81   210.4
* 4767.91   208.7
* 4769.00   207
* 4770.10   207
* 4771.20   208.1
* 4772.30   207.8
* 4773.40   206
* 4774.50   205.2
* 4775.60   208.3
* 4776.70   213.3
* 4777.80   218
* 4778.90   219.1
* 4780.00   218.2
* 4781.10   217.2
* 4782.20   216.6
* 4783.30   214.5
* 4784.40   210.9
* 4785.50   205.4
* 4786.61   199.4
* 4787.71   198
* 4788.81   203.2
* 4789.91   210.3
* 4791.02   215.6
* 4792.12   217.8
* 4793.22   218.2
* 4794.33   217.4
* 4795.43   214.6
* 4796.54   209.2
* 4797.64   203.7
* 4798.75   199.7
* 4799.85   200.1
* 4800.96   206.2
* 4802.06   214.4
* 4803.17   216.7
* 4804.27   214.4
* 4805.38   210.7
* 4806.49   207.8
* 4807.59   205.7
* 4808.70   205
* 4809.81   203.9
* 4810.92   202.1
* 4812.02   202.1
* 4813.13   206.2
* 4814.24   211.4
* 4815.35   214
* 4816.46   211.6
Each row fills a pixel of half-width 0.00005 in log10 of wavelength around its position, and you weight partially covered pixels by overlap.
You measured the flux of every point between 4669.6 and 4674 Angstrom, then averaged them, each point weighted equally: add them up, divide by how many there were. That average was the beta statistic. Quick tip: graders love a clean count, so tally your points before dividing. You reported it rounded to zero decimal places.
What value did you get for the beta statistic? 226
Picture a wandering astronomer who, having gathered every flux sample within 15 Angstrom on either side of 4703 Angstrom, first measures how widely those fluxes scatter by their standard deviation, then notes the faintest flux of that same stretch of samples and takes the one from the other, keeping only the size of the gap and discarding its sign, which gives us 195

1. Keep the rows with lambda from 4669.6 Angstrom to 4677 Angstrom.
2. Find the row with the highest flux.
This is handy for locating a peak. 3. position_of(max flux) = 4672.27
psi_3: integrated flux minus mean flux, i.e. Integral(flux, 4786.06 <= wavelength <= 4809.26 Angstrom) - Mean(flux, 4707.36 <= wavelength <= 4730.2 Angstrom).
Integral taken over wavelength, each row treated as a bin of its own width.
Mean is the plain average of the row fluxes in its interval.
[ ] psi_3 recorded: 4634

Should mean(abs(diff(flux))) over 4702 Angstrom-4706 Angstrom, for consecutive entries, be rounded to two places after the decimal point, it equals 2.77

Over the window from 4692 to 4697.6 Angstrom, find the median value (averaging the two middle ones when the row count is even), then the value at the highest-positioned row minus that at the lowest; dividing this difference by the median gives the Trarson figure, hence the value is -0.07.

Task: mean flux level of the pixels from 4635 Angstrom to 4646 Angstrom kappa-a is 222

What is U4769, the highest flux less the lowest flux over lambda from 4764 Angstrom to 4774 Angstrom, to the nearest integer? 6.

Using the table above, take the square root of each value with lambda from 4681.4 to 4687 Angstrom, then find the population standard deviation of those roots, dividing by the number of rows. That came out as 0.08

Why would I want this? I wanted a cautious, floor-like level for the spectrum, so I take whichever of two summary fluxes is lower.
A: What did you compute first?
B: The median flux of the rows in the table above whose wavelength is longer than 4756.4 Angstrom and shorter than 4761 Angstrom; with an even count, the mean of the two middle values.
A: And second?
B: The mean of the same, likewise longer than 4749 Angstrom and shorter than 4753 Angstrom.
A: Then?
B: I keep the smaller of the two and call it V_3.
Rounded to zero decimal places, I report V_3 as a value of 220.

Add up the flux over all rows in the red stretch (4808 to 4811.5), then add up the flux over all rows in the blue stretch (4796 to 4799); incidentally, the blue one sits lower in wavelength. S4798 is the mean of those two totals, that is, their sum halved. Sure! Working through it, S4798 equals 612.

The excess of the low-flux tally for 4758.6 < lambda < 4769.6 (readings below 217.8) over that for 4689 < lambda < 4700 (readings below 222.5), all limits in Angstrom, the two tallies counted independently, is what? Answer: 3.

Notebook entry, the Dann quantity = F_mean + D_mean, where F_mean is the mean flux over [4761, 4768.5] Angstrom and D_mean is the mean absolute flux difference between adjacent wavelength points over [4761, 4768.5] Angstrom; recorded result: 212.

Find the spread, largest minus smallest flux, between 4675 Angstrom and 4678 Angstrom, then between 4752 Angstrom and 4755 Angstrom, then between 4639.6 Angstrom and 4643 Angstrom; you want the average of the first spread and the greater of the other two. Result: 5.8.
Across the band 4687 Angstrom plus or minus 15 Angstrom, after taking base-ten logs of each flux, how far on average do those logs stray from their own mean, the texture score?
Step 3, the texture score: 0.0095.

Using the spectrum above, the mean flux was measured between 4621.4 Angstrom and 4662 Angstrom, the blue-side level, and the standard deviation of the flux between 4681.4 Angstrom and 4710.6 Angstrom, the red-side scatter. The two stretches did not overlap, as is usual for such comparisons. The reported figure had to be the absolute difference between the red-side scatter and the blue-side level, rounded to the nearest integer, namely 220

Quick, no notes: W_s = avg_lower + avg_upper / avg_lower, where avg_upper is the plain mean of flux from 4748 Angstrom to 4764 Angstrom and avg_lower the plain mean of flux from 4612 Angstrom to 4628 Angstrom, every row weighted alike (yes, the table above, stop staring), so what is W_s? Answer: 233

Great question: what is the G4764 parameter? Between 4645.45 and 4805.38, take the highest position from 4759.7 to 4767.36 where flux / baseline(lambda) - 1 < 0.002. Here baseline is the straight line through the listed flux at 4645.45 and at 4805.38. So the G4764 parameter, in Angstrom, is 4766.81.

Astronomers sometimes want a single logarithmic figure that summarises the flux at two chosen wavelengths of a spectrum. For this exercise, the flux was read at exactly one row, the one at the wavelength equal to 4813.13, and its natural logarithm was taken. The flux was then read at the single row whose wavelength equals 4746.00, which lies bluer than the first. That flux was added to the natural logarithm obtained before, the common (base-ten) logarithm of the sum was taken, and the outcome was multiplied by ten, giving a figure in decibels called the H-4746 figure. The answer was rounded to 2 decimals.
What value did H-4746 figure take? 23.67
